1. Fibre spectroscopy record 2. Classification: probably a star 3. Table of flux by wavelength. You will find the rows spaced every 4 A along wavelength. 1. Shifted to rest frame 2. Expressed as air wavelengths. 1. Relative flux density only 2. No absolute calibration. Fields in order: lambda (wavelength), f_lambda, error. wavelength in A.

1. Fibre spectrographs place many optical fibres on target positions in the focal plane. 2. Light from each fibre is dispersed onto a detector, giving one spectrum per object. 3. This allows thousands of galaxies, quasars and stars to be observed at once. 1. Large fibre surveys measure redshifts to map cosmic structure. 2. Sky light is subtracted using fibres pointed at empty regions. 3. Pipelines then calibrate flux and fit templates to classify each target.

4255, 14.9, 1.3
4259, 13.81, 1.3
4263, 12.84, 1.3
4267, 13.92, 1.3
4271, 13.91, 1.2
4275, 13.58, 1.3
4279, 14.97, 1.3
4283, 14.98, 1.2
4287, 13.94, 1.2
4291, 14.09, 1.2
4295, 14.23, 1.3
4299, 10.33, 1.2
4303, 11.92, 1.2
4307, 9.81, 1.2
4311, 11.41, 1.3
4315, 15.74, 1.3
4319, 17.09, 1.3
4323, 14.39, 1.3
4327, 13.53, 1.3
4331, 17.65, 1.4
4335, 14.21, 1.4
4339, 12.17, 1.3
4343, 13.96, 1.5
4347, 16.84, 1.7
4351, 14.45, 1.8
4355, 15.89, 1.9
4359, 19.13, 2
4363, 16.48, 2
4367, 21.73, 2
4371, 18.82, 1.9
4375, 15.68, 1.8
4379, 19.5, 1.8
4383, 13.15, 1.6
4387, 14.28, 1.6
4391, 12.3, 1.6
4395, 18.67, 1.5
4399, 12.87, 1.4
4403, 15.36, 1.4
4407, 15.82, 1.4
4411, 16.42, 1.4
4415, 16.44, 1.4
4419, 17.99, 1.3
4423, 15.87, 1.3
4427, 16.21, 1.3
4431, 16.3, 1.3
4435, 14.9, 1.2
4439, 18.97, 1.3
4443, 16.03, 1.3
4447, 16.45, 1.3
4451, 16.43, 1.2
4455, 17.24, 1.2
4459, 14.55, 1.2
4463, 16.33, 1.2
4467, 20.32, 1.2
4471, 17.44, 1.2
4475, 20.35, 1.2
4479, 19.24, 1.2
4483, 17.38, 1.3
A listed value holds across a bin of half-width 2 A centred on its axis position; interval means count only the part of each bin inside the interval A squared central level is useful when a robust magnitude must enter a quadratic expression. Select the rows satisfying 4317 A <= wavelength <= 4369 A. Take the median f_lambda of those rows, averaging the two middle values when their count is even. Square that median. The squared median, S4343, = 252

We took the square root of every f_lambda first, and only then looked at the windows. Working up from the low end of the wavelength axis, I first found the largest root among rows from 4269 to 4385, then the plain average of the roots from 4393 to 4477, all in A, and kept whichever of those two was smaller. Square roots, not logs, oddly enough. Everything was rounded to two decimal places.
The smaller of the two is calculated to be 4.08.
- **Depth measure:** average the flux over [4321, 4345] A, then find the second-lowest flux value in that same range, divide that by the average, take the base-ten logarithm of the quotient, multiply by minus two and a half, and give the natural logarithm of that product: -2.8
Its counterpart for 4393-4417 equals -3.2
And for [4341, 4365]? -2.1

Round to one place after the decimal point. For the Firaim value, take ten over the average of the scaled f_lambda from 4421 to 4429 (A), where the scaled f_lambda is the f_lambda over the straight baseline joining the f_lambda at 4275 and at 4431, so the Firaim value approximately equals 10.1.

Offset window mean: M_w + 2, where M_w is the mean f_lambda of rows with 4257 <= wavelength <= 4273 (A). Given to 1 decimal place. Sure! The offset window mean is 15.6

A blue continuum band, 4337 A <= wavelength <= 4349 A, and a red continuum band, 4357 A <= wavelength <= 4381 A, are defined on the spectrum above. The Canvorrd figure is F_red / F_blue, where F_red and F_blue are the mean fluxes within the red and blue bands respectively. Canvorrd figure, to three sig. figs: 1.30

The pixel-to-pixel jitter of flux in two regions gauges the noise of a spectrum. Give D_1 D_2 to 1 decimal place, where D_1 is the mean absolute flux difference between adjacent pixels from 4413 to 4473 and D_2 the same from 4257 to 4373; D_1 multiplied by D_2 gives 3.6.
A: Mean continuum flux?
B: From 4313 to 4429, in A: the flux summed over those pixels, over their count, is 16.0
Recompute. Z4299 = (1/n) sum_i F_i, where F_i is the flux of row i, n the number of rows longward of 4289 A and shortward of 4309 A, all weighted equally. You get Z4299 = 12.1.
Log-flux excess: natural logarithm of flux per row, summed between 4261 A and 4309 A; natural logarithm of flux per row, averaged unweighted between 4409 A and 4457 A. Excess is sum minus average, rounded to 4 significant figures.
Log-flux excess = 28.06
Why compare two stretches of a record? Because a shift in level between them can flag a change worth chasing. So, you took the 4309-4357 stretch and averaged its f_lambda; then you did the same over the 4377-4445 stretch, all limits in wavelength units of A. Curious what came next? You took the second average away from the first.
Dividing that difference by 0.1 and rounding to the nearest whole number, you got -12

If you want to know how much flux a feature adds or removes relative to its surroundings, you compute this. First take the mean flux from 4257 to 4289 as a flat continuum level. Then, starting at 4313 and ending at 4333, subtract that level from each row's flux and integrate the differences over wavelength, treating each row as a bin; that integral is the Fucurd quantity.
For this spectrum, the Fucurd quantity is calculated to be 34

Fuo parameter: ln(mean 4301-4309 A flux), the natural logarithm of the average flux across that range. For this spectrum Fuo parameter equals 2.39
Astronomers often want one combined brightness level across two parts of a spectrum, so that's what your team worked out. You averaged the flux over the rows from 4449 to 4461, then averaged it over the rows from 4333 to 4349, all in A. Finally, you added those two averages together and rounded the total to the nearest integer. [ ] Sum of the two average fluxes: 30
